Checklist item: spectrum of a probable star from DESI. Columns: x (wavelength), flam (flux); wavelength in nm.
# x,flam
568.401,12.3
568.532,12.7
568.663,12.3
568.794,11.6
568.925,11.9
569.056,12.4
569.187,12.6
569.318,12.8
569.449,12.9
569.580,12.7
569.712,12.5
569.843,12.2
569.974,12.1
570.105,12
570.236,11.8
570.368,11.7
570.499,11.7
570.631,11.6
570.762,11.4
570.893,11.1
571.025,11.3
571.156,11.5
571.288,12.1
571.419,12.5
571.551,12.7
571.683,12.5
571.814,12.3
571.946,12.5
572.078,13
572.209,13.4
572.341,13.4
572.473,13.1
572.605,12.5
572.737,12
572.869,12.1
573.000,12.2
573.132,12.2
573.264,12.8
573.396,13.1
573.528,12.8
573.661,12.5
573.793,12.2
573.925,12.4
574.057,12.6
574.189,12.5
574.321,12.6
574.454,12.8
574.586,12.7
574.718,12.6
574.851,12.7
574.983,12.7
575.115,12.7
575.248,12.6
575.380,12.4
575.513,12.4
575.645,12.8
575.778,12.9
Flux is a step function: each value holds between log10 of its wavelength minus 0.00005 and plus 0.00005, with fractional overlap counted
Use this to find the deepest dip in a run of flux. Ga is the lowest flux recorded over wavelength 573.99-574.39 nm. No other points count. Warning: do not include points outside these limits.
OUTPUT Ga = 12.5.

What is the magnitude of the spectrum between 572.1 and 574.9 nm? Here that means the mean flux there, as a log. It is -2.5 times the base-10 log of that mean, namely -2.75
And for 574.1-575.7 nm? -2.75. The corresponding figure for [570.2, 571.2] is -2.65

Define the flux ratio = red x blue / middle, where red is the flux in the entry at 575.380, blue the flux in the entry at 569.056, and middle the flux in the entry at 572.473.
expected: 11.7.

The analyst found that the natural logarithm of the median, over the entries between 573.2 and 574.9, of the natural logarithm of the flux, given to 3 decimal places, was 0.930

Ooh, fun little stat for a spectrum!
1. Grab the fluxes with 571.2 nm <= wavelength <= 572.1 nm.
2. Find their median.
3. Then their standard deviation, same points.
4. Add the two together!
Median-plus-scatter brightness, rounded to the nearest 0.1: 12.8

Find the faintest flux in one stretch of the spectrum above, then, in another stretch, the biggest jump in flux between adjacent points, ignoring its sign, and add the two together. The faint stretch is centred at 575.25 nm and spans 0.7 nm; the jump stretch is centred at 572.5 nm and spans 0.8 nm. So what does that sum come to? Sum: 13.0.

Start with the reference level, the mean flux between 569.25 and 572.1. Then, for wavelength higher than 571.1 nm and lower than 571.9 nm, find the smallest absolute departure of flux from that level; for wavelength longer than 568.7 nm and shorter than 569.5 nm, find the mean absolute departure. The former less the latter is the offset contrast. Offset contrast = -0.5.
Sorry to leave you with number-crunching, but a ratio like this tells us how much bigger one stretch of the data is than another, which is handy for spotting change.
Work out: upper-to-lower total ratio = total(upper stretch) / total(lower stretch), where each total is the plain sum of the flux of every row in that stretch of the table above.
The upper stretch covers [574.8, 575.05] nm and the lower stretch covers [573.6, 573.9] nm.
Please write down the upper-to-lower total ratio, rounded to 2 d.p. 1.03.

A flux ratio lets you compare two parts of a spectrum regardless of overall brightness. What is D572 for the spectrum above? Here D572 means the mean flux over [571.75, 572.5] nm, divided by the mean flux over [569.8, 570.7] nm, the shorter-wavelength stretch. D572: 1.091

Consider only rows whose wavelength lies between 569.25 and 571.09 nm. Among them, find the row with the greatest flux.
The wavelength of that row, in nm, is 569.449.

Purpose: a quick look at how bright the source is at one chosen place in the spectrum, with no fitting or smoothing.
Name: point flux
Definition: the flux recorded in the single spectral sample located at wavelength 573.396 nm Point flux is 13.1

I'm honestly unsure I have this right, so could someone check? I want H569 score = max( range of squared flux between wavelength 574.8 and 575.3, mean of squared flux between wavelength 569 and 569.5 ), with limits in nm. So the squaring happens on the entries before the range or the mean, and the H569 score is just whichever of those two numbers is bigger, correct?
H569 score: 161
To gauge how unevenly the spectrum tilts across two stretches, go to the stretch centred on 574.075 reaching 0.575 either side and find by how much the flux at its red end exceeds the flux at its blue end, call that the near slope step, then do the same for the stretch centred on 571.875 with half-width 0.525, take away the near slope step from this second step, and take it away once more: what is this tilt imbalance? 1.1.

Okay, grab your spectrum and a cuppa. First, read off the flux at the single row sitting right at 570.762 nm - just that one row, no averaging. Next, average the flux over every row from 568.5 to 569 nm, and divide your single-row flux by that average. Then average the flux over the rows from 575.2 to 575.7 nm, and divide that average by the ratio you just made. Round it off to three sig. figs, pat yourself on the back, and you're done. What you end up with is 13.3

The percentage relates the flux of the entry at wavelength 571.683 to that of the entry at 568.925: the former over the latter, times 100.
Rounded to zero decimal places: 105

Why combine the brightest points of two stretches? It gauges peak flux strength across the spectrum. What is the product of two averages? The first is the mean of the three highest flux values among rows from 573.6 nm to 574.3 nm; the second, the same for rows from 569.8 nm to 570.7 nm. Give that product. 152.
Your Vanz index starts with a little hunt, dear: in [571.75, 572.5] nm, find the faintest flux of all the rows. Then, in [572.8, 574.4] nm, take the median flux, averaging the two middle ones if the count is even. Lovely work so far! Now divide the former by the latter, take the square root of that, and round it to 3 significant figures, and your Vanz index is 0.992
